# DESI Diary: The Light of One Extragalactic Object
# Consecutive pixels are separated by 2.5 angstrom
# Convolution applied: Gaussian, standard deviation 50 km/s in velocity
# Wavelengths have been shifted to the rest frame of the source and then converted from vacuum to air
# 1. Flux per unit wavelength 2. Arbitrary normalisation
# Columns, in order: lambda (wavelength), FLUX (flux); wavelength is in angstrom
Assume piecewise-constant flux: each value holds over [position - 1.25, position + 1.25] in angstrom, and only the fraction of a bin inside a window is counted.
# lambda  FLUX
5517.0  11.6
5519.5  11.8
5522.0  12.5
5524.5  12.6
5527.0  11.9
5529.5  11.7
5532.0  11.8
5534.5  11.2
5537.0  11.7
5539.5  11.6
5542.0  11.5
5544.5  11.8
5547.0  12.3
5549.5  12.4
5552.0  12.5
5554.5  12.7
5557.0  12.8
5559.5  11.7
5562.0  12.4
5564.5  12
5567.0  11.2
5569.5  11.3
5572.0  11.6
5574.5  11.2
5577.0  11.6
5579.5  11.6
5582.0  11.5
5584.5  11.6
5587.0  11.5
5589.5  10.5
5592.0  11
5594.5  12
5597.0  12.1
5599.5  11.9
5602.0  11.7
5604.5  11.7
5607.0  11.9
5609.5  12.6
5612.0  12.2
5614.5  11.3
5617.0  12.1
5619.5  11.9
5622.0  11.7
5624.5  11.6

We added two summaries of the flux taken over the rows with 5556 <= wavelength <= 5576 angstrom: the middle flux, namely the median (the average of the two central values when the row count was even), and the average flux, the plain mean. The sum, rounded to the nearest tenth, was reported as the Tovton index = 23.4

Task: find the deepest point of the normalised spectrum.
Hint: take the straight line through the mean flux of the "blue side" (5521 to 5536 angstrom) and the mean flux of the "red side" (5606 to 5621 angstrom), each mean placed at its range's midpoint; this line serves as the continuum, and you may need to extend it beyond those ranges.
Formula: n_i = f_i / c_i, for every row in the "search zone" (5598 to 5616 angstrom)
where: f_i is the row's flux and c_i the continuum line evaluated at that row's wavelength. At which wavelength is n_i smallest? 5614.5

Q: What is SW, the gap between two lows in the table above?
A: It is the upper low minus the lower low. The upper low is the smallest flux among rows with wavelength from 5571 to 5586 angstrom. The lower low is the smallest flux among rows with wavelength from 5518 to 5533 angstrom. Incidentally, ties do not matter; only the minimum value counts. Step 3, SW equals -0.50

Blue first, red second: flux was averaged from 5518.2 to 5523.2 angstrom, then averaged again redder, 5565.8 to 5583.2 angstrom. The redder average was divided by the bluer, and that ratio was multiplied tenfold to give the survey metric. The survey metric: 9.4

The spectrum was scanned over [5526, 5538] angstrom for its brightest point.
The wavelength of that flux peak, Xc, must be 5527.0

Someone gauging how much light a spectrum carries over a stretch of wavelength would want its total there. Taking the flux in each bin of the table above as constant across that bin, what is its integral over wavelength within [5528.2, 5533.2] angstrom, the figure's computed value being 59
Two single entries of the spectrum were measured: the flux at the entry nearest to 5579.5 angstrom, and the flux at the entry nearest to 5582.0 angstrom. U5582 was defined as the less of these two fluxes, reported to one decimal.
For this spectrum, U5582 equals 11.5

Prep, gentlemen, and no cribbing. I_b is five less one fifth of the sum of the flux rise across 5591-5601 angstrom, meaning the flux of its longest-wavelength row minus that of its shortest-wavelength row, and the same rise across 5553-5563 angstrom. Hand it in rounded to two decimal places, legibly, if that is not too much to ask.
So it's 4.88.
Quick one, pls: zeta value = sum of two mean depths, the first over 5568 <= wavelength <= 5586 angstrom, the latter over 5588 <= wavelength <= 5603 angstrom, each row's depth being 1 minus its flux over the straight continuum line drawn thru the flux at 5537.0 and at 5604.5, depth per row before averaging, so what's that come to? 0.033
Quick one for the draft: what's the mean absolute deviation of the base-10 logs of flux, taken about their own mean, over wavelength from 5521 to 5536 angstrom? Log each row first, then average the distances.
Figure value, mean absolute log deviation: 0.014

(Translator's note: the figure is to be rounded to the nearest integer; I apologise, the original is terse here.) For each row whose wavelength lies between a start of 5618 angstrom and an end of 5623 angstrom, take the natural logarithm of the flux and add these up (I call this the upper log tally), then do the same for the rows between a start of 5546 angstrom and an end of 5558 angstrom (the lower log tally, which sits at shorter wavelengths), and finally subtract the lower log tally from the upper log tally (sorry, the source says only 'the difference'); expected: -8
